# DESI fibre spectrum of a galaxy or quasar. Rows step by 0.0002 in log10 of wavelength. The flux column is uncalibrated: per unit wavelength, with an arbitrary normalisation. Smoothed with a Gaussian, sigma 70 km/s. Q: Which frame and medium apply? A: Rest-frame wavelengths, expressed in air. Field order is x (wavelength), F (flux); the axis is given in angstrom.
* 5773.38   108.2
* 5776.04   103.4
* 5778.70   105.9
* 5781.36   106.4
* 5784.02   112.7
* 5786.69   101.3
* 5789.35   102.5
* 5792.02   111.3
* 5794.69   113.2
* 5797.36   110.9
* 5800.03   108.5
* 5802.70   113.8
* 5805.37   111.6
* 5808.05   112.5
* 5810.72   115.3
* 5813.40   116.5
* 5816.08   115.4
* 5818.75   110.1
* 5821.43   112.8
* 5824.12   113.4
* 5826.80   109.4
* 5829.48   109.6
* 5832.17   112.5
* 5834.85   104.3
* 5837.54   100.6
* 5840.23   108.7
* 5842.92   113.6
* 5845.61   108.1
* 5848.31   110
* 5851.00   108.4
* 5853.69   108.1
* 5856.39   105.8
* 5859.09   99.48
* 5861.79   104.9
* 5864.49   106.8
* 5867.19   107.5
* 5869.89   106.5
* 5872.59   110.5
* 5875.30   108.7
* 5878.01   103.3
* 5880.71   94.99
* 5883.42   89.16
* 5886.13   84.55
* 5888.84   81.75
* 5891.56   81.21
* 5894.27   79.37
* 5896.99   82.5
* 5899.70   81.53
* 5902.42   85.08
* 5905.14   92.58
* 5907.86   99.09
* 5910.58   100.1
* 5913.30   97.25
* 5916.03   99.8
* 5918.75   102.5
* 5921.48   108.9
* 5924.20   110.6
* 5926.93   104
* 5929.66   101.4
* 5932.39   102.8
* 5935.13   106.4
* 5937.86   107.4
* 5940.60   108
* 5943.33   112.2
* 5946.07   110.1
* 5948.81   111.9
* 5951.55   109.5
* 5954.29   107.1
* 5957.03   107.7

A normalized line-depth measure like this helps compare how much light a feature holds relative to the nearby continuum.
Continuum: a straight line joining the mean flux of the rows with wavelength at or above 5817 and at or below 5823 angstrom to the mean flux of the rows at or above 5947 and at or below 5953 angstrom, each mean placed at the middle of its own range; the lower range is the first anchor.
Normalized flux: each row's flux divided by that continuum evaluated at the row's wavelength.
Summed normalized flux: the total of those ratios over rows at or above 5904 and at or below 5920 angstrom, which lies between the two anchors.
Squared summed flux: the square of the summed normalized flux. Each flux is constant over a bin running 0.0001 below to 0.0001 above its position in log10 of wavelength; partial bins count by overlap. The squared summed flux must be 28.4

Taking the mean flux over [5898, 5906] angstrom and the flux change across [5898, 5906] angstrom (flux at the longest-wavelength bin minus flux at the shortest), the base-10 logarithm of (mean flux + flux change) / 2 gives 1.69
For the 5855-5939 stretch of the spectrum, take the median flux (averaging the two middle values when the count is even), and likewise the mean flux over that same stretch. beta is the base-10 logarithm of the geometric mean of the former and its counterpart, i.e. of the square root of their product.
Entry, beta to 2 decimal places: 2.00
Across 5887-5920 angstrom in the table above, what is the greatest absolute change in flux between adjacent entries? 7.5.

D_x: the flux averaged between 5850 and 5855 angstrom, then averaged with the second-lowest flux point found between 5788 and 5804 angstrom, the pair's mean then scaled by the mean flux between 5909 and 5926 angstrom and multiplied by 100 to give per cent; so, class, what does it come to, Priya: 105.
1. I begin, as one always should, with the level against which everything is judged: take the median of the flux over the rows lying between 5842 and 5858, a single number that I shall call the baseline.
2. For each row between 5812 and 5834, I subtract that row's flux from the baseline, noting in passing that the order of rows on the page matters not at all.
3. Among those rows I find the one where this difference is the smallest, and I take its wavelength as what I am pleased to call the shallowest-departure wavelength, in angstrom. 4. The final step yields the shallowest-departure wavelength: 5813.40 angstrom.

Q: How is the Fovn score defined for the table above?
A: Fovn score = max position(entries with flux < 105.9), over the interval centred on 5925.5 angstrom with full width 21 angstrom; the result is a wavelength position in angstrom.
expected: 5932.39 angstrom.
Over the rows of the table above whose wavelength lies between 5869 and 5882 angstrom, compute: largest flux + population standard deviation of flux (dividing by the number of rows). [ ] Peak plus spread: 116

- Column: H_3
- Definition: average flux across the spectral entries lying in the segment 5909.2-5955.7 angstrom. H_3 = 106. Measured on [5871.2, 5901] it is 91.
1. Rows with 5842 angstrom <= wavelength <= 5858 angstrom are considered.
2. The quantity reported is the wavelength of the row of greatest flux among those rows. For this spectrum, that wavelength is 5842.92 angstrom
